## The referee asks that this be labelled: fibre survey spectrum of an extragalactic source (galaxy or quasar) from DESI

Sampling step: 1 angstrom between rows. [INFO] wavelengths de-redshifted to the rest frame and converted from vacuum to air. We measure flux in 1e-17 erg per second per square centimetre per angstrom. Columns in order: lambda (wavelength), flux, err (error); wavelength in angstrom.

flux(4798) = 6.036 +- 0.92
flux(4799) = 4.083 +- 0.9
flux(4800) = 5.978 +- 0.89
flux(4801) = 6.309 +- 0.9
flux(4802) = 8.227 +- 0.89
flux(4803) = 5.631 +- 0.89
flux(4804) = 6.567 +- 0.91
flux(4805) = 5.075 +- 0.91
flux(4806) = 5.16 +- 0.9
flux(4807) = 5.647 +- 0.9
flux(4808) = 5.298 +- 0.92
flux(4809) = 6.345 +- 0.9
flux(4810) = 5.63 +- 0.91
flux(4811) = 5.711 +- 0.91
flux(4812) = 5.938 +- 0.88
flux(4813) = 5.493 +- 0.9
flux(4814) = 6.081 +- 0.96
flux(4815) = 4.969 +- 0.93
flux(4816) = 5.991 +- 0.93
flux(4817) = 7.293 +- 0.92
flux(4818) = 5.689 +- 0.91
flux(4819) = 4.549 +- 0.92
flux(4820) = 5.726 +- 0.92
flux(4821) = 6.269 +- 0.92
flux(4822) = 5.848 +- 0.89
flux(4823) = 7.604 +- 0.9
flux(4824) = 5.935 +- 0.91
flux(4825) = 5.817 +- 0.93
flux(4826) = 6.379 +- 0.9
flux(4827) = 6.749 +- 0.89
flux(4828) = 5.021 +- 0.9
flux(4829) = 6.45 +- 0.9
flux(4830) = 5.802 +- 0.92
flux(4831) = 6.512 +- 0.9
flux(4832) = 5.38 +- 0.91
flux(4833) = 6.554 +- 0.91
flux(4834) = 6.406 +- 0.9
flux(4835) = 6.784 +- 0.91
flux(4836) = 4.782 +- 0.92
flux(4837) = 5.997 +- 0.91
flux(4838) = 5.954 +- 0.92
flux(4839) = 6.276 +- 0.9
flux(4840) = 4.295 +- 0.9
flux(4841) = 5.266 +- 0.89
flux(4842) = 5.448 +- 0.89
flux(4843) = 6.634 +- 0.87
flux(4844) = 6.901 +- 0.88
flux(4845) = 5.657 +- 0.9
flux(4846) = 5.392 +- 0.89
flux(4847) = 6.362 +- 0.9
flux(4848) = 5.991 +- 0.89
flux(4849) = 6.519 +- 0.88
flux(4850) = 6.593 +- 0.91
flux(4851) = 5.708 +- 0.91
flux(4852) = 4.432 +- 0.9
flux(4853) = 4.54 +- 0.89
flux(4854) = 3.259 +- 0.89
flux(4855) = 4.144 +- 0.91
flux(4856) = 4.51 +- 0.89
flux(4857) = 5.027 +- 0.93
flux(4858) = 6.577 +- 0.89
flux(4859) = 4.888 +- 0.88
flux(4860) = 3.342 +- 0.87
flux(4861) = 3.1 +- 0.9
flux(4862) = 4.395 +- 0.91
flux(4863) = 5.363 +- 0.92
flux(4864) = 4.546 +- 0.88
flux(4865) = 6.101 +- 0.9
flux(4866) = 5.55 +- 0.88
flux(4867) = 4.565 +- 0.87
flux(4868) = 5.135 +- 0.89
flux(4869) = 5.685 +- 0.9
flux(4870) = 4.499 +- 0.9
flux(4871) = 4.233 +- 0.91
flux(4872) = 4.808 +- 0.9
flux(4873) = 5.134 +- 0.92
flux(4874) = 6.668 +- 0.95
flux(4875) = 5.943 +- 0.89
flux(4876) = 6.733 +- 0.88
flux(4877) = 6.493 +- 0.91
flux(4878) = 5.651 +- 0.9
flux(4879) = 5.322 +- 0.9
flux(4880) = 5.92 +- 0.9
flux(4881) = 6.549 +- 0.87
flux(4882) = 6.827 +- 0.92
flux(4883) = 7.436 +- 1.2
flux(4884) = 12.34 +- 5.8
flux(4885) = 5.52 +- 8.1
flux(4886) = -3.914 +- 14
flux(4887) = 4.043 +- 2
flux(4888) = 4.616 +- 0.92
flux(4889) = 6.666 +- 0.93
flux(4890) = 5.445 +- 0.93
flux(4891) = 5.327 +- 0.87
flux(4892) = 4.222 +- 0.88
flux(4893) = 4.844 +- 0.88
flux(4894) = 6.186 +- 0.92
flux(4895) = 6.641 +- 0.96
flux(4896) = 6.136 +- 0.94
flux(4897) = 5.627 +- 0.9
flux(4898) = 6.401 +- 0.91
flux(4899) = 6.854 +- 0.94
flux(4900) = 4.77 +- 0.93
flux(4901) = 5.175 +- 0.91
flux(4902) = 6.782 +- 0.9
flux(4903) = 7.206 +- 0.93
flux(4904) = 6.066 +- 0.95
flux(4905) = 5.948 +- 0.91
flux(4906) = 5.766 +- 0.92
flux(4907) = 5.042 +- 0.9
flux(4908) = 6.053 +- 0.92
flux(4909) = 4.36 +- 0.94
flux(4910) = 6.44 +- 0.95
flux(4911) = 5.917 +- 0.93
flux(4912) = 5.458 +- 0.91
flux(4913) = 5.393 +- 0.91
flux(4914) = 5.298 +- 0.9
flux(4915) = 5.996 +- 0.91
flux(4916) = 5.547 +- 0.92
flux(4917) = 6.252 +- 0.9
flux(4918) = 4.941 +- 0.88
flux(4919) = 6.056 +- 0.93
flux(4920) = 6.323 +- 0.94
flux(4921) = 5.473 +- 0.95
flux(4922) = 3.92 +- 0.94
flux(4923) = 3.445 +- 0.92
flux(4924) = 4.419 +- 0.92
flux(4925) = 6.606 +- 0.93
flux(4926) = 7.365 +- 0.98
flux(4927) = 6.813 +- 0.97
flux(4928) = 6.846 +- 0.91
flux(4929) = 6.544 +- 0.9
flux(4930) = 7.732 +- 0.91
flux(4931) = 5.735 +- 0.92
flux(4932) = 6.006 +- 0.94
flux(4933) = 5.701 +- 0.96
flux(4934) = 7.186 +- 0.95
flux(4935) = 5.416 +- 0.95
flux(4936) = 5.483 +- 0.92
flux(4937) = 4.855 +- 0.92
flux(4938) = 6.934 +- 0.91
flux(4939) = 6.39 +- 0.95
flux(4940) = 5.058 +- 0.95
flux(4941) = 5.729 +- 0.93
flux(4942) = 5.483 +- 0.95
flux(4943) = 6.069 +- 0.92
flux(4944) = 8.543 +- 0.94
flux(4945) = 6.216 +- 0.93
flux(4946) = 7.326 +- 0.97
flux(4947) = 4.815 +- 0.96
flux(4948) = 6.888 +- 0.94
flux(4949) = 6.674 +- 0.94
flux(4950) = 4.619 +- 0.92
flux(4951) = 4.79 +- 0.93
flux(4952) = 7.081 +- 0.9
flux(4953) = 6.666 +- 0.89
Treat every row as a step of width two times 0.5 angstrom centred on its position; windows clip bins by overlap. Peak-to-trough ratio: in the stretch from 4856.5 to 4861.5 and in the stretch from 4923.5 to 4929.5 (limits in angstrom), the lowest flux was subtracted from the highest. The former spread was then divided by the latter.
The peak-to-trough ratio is 1.2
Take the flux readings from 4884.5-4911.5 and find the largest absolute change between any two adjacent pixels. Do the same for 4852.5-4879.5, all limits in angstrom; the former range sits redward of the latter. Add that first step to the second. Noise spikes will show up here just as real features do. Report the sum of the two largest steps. 11.12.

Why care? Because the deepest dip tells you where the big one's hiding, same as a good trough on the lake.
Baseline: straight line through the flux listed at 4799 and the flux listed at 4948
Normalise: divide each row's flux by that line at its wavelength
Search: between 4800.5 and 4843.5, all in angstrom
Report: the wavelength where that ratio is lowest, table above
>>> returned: 4840 angstrom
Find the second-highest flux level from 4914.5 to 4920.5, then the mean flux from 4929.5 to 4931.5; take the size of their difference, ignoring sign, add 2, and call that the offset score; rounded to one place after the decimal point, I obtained 2.5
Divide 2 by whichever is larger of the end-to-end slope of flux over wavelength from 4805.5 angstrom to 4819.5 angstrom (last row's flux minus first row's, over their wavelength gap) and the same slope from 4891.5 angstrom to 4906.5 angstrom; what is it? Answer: 18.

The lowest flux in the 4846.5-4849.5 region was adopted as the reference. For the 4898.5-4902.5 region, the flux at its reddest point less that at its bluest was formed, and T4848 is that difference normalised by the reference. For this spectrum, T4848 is 0.0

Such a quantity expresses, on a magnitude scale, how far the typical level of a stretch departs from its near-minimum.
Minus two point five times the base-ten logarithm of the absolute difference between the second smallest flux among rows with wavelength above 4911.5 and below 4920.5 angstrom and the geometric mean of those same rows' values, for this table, 1.1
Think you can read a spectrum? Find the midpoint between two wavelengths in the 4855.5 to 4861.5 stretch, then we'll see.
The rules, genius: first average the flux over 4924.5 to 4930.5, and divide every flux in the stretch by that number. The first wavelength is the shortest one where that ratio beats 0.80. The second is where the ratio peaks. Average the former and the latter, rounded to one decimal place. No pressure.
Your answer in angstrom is 4858.0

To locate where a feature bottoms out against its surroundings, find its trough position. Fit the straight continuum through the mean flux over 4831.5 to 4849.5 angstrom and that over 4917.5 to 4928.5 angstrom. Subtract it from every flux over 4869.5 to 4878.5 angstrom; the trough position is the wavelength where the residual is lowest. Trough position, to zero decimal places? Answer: 4871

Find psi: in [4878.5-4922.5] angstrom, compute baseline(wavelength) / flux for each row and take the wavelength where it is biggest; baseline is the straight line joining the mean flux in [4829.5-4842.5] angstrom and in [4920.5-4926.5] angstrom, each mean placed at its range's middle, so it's 4887 angstrom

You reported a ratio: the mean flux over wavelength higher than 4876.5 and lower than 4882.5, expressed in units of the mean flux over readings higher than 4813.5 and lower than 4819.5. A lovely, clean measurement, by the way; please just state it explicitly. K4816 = 1.06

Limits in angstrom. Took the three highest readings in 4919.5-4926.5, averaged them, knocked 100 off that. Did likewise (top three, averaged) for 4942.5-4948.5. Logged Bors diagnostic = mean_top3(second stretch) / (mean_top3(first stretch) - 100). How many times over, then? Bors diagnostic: -0.081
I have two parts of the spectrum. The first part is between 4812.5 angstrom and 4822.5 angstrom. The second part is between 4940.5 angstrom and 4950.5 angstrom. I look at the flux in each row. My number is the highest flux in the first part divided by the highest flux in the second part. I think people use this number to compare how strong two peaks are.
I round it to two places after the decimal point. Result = 0.85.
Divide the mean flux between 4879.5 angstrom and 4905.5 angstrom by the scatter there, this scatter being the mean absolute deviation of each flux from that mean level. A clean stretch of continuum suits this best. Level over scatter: 4.2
